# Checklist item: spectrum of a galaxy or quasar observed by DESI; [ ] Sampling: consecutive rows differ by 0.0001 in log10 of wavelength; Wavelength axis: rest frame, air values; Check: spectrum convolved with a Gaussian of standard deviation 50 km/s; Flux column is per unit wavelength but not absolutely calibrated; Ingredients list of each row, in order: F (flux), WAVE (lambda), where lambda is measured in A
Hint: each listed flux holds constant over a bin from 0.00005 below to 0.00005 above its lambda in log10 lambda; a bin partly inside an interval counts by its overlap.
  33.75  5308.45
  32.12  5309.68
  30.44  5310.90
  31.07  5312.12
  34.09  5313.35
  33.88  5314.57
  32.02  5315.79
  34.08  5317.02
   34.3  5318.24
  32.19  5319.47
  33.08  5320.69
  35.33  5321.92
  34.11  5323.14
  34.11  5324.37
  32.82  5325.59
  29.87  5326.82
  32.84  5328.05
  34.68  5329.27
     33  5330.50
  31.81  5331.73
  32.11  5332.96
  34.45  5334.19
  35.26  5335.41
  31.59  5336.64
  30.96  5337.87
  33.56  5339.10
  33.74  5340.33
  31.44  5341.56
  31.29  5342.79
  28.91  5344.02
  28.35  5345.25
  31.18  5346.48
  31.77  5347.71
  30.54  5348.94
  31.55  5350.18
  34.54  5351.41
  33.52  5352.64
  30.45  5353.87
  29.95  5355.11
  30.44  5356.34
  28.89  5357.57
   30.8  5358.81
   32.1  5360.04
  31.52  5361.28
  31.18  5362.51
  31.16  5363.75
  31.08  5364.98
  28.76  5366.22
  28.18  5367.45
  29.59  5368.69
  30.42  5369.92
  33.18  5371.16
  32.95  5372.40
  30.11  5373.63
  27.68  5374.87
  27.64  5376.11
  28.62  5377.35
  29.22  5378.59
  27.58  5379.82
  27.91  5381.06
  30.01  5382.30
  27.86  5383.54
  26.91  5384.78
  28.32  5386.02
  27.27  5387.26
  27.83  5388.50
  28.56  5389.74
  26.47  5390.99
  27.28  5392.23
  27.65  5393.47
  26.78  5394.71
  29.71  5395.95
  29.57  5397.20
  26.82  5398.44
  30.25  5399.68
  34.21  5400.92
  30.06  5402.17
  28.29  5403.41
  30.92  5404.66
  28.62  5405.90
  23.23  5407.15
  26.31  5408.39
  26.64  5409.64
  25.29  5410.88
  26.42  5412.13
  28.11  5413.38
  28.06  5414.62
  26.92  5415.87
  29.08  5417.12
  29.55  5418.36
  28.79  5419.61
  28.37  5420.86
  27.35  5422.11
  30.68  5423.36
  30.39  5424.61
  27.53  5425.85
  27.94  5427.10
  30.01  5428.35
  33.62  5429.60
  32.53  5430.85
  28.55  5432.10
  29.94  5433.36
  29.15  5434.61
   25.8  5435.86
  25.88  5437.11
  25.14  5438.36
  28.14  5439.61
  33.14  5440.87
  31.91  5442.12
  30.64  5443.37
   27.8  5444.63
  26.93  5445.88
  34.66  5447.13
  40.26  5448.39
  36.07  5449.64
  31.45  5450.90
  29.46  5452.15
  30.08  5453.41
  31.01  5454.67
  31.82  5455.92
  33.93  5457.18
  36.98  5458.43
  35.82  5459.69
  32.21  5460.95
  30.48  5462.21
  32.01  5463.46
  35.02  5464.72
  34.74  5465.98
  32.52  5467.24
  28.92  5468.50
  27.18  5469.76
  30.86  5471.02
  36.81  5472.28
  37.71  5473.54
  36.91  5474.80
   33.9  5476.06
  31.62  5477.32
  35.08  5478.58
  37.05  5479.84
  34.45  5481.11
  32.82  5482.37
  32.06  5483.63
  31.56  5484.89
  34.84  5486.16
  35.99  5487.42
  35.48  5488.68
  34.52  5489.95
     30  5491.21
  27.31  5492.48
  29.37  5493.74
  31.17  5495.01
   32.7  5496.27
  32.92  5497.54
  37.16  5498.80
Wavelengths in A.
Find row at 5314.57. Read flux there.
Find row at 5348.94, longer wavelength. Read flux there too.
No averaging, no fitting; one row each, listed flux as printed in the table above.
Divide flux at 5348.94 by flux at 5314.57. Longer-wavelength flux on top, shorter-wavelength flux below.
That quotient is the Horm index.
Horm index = 0.90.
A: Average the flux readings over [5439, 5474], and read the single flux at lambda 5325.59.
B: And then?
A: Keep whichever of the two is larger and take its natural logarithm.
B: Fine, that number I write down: 3.49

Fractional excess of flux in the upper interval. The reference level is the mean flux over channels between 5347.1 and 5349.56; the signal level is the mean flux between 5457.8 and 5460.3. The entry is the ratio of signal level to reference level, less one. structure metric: 0.2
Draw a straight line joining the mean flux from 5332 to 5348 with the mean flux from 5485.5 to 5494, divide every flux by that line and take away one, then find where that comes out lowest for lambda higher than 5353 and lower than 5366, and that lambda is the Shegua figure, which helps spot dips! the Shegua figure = 5357.57 A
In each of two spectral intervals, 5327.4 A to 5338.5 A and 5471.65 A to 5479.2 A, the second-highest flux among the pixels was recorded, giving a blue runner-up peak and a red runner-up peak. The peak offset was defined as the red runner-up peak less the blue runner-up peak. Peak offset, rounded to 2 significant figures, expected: 2.2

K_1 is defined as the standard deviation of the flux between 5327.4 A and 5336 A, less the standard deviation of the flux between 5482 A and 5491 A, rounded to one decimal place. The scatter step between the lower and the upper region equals -0.4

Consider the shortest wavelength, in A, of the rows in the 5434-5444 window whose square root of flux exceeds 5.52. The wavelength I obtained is 5440.87 A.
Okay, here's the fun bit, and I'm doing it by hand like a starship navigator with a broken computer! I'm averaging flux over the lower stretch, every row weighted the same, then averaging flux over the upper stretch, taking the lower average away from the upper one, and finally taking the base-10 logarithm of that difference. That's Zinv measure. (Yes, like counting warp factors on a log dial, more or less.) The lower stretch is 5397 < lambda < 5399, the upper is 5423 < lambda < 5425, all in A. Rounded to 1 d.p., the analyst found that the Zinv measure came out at 0.4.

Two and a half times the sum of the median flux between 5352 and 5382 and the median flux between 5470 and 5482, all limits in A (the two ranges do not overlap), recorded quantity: 163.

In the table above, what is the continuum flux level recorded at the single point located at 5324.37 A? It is 34.11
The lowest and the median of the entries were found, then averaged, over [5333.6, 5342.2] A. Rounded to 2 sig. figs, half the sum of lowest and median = 32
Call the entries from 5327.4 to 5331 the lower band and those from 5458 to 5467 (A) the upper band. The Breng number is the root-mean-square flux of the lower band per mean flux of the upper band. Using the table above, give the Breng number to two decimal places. 0.99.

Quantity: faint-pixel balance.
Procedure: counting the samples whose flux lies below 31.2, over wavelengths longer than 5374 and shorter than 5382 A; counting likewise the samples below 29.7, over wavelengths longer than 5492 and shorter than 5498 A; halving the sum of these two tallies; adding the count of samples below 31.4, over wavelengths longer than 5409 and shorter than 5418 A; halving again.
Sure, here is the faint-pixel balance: 5.5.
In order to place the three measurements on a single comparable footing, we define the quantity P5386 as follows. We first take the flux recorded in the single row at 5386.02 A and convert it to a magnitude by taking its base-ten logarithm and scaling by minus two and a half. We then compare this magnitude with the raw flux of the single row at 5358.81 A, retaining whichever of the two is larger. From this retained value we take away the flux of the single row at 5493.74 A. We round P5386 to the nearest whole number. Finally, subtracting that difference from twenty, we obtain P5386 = 19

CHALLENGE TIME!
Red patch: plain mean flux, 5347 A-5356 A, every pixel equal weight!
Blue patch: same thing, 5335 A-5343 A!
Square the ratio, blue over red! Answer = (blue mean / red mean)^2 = 1.05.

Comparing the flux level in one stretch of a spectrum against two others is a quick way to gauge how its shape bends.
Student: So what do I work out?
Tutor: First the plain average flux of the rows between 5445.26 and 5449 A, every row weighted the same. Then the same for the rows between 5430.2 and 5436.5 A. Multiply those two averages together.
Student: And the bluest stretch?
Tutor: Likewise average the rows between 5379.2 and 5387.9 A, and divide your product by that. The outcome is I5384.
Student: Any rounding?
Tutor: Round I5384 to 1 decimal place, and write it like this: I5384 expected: 35.4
